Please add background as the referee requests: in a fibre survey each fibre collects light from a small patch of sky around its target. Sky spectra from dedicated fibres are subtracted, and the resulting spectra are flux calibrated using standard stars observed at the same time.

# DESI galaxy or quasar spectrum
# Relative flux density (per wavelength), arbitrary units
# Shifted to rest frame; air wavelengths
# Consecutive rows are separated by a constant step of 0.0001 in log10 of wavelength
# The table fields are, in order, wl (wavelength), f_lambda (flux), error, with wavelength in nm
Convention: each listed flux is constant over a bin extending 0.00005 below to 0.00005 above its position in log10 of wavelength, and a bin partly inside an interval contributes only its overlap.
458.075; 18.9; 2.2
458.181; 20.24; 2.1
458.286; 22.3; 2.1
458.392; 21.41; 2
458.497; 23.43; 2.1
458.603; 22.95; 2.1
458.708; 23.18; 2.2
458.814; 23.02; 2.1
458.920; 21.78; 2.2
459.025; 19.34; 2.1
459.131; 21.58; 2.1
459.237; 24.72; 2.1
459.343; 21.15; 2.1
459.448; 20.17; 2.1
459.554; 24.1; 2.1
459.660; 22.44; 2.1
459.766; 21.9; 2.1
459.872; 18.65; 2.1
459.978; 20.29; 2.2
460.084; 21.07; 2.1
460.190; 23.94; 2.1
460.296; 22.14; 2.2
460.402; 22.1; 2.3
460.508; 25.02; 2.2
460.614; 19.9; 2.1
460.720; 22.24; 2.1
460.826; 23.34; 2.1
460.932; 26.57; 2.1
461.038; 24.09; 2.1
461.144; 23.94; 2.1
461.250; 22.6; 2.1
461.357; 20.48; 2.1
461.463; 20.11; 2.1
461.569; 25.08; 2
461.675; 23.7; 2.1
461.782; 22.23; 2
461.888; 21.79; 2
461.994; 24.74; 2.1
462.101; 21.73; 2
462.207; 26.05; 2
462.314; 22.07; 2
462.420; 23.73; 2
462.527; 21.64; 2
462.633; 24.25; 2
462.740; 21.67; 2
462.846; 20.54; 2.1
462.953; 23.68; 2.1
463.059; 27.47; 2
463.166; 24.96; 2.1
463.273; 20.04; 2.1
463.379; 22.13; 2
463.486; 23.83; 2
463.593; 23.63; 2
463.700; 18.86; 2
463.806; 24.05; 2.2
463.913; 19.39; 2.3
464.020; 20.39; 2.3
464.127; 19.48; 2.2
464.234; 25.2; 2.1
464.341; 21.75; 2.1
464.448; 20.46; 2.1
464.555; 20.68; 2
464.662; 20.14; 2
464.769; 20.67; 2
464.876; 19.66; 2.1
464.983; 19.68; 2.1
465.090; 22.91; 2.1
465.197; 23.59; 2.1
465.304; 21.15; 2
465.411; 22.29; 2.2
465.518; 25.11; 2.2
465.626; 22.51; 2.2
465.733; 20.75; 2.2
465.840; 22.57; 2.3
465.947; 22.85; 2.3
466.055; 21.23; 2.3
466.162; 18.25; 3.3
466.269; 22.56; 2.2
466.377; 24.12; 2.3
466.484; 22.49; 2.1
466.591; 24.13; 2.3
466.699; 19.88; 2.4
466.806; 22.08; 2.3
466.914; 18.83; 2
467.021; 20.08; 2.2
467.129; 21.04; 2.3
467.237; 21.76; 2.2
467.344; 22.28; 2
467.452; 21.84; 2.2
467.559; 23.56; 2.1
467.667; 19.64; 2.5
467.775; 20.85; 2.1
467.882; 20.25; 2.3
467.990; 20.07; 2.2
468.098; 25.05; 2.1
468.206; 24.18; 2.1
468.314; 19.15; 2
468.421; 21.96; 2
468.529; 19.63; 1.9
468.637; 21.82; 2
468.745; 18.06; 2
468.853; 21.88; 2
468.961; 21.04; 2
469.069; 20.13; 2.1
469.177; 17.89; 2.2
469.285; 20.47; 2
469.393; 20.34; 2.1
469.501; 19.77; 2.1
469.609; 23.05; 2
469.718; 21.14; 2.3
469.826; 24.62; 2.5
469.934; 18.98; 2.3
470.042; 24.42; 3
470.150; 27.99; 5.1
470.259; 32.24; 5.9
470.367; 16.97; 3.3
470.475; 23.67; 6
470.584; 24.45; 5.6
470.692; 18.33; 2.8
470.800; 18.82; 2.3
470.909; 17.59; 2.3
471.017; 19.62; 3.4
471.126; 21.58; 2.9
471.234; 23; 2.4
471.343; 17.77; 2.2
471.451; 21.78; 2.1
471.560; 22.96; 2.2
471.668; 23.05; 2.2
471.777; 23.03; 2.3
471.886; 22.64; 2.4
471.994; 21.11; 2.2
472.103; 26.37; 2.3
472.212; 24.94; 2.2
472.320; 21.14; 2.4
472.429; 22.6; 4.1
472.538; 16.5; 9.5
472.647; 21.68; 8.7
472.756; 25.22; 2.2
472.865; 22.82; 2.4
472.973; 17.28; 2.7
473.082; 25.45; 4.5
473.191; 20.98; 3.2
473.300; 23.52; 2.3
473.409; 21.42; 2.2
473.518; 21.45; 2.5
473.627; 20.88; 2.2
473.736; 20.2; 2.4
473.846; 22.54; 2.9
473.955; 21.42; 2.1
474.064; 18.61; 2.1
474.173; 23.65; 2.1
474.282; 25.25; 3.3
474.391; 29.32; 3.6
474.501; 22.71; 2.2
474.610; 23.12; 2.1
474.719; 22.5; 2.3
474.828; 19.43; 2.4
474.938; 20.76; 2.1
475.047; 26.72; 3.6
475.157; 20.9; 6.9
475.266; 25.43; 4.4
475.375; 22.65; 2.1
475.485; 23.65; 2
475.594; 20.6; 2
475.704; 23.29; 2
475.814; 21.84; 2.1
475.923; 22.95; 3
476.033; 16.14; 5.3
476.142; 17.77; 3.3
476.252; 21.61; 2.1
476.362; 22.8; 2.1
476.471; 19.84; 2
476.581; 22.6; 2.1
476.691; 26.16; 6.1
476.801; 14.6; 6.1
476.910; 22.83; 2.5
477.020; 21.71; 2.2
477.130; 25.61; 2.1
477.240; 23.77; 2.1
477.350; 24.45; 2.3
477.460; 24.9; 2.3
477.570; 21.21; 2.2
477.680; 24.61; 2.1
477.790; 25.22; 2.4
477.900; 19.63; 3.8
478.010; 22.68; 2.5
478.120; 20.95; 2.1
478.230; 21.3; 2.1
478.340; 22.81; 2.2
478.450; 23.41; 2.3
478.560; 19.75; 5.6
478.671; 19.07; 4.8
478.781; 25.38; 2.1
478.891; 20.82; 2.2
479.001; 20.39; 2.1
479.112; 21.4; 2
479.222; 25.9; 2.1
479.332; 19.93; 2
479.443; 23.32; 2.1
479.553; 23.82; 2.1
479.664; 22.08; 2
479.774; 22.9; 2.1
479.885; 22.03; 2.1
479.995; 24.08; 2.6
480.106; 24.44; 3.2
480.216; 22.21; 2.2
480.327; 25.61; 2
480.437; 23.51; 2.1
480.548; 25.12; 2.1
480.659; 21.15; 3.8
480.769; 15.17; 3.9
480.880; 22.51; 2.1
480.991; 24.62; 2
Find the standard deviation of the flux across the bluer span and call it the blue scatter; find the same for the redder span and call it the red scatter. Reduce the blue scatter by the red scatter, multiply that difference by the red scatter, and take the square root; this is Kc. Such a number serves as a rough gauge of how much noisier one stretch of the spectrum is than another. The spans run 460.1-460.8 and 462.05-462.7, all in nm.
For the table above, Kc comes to 0.1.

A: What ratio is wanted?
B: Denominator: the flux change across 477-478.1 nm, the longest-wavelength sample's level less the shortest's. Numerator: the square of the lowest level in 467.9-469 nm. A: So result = 336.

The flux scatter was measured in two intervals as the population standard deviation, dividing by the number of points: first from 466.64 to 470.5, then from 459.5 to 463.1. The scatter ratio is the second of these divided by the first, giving 0.69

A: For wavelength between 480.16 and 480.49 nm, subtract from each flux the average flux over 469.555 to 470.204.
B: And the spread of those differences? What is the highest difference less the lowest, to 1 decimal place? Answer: 3.4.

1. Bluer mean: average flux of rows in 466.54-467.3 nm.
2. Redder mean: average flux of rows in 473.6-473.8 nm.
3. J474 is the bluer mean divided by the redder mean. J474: 1.03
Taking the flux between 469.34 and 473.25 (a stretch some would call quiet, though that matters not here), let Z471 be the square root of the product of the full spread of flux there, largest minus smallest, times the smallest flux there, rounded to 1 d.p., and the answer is 16.1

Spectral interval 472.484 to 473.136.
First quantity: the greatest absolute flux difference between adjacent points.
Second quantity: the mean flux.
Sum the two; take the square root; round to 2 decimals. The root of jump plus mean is 5.45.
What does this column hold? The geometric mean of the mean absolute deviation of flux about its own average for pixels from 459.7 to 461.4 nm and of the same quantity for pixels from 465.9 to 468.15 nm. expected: 1.5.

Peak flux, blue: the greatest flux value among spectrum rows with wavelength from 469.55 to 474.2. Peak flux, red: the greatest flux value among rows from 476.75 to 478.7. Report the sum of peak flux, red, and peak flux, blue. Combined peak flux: 58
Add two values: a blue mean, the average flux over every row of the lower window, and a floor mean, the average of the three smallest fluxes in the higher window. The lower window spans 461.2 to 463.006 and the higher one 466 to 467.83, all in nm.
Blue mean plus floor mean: 41.6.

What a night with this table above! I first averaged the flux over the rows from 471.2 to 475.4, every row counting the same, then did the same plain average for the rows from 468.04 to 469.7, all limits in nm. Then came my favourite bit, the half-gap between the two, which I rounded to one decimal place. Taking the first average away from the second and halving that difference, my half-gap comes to -0.7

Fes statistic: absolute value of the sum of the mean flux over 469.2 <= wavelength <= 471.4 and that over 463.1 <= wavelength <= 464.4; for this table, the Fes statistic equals 43.7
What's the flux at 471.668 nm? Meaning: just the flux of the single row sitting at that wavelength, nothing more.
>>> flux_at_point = 23.05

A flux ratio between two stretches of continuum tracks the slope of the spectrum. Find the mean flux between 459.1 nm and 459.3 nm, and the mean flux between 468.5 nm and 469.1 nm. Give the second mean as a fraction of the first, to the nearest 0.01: 0.88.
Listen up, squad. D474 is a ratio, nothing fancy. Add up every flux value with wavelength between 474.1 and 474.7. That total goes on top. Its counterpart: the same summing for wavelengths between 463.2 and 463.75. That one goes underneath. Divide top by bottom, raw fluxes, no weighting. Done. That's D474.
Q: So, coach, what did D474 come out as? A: 1.14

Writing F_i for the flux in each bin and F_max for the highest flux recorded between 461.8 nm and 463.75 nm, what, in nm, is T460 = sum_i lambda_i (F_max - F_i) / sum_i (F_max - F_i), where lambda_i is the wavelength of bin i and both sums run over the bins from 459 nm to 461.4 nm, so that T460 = 460.11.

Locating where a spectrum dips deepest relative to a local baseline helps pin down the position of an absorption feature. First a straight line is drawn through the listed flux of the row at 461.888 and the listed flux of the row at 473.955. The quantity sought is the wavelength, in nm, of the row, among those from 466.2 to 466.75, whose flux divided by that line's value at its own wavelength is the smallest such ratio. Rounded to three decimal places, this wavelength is 466.699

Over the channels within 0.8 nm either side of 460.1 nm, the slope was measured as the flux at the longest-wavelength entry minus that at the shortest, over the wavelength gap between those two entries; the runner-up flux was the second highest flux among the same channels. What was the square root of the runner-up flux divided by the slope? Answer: 4.0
